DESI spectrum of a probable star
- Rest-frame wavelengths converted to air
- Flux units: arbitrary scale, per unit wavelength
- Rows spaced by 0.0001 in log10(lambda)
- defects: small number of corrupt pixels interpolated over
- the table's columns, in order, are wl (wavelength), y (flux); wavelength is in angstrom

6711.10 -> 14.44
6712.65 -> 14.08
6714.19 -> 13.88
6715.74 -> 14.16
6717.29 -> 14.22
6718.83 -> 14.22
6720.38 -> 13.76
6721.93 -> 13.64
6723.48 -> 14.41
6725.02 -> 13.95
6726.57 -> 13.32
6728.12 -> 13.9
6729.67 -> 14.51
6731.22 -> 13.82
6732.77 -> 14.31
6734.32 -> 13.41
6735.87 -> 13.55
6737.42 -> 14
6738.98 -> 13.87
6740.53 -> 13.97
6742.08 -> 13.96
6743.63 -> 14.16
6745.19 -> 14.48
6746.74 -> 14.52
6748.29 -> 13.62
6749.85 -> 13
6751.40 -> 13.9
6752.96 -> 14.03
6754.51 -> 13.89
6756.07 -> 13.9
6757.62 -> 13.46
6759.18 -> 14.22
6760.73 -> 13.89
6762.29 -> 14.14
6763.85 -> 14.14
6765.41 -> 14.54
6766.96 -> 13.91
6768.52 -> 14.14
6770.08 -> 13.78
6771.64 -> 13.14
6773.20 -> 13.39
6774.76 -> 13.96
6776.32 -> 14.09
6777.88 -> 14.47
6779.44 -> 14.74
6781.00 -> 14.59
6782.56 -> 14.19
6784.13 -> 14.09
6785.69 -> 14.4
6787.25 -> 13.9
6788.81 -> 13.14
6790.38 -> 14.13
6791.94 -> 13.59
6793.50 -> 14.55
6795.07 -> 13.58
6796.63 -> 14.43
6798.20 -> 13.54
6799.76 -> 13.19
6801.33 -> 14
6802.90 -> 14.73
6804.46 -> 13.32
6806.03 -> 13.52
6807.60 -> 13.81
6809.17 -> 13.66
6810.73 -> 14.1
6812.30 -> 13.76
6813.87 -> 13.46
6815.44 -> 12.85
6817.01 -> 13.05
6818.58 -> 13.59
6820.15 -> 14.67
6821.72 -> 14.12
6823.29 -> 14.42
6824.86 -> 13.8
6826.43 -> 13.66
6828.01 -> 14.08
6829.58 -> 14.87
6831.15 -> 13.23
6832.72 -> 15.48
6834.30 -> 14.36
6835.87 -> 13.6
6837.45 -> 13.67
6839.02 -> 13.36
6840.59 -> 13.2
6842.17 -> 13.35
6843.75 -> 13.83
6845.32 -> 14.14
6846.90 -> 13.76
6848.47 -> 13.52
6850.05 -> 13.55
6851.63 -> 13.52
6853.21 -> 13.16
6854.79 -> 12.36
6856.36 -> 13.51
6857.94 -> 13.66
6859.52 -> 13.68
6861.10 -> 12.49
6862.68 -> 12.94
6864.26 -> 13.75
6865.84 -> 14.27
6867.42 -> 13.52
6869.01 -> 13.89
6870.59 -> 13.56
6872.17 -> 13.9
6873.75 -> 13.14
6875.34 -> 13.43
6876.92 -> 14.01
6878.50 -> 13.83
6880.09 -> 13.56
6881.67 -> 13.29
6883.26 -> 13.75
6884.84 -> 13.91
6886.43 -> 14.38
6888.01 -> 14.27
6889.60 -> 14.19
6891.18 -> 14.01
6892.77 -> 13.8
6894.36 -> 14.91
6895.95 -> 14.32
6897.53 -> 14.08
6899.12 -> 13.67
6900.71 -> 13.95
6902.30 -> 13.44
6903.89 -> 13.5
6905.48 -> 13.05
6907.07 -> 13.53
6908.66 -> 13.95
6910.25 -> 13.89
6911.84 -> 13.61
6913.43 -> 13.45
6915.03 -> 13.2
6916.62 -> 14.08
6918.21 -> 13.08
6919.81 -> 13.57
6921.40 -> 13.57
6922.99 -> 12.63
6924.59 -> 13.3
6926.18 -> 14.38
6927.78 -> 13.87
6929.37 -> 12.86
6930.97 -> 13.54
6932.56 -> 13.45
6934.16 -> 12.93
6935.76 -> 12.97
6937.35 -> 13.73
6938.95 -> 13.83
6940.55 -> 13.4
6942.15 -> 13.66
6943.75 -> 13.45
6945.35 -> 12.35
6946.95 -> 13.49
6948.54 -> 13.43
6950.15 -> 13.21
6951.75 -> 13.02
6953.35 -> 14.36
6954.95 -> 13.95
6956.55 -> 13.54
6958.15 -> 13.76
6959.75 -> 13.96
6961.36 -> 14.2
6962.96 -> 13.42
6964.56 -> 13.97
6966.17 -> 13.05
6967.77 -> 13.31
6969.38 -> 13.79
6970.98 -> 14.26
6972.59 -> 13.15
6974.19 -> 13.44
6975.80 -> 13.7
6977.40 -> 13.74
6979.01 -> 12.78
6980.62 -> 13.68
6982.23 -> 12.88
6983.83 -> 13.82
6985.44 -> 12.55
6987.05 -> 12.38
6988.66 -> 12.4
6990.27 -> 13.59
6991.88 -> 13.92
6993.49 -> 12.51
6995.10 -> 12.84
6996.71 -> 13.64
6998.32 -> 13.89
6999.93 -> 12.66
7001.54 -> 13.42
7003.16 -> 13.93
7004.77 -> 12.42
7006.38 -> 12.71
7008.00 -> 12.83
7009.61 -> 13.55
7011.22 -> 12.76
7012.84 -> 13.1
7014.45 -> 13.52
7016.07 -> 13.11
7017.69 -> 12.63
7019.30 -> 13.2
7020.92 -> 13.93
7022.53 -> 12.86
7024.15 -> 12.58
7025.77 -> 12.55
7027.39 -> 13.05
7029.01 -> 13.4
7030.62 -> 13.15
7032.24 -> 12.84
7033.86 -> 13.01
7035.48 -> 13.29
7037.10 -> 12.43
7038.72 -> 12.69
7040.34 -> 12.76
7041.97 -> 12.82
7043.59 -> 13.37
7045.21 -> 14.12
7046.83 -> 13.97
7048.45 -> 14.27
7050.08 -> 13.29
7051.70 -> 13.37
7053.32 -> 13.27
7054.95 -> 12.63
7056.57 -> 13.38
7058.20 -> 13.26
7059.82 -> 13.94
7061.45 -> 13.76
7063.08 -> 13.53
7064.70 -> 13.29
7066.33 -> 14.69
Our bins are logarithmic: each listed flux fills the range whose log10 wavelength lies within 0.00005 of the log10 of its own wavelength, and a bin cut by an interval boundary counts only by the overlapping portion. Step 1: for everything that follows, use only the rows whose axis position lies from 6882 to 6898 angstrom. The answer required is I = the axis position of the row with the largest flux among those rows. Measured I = 6894.36 angstrom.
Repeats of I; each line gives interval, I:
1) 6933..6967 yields 6953.35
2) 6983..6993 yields 6991.88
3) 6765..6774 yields 6765.41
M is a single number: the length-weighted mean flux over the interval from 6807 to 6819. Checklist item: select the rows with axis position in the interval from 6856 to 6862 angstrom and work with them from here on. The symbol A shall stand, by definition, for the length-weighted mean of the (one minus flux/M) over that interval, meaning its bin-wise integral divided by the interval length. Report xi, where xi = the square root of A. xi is 0.13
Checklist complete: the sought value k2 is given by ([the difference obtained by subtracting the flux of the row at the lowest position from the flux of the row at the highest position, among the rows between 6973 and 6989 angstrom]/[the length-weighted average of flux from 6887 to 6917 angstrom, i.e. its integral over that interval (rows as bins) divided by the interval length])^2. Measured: 0.0056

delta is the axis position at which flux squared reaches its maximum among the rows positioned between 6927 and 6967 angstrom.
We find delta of 6953.35 angstrom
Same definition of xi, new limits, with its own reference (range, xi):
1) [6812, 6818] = 0.14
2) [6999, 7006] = 0.18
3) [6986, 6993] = 0.19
